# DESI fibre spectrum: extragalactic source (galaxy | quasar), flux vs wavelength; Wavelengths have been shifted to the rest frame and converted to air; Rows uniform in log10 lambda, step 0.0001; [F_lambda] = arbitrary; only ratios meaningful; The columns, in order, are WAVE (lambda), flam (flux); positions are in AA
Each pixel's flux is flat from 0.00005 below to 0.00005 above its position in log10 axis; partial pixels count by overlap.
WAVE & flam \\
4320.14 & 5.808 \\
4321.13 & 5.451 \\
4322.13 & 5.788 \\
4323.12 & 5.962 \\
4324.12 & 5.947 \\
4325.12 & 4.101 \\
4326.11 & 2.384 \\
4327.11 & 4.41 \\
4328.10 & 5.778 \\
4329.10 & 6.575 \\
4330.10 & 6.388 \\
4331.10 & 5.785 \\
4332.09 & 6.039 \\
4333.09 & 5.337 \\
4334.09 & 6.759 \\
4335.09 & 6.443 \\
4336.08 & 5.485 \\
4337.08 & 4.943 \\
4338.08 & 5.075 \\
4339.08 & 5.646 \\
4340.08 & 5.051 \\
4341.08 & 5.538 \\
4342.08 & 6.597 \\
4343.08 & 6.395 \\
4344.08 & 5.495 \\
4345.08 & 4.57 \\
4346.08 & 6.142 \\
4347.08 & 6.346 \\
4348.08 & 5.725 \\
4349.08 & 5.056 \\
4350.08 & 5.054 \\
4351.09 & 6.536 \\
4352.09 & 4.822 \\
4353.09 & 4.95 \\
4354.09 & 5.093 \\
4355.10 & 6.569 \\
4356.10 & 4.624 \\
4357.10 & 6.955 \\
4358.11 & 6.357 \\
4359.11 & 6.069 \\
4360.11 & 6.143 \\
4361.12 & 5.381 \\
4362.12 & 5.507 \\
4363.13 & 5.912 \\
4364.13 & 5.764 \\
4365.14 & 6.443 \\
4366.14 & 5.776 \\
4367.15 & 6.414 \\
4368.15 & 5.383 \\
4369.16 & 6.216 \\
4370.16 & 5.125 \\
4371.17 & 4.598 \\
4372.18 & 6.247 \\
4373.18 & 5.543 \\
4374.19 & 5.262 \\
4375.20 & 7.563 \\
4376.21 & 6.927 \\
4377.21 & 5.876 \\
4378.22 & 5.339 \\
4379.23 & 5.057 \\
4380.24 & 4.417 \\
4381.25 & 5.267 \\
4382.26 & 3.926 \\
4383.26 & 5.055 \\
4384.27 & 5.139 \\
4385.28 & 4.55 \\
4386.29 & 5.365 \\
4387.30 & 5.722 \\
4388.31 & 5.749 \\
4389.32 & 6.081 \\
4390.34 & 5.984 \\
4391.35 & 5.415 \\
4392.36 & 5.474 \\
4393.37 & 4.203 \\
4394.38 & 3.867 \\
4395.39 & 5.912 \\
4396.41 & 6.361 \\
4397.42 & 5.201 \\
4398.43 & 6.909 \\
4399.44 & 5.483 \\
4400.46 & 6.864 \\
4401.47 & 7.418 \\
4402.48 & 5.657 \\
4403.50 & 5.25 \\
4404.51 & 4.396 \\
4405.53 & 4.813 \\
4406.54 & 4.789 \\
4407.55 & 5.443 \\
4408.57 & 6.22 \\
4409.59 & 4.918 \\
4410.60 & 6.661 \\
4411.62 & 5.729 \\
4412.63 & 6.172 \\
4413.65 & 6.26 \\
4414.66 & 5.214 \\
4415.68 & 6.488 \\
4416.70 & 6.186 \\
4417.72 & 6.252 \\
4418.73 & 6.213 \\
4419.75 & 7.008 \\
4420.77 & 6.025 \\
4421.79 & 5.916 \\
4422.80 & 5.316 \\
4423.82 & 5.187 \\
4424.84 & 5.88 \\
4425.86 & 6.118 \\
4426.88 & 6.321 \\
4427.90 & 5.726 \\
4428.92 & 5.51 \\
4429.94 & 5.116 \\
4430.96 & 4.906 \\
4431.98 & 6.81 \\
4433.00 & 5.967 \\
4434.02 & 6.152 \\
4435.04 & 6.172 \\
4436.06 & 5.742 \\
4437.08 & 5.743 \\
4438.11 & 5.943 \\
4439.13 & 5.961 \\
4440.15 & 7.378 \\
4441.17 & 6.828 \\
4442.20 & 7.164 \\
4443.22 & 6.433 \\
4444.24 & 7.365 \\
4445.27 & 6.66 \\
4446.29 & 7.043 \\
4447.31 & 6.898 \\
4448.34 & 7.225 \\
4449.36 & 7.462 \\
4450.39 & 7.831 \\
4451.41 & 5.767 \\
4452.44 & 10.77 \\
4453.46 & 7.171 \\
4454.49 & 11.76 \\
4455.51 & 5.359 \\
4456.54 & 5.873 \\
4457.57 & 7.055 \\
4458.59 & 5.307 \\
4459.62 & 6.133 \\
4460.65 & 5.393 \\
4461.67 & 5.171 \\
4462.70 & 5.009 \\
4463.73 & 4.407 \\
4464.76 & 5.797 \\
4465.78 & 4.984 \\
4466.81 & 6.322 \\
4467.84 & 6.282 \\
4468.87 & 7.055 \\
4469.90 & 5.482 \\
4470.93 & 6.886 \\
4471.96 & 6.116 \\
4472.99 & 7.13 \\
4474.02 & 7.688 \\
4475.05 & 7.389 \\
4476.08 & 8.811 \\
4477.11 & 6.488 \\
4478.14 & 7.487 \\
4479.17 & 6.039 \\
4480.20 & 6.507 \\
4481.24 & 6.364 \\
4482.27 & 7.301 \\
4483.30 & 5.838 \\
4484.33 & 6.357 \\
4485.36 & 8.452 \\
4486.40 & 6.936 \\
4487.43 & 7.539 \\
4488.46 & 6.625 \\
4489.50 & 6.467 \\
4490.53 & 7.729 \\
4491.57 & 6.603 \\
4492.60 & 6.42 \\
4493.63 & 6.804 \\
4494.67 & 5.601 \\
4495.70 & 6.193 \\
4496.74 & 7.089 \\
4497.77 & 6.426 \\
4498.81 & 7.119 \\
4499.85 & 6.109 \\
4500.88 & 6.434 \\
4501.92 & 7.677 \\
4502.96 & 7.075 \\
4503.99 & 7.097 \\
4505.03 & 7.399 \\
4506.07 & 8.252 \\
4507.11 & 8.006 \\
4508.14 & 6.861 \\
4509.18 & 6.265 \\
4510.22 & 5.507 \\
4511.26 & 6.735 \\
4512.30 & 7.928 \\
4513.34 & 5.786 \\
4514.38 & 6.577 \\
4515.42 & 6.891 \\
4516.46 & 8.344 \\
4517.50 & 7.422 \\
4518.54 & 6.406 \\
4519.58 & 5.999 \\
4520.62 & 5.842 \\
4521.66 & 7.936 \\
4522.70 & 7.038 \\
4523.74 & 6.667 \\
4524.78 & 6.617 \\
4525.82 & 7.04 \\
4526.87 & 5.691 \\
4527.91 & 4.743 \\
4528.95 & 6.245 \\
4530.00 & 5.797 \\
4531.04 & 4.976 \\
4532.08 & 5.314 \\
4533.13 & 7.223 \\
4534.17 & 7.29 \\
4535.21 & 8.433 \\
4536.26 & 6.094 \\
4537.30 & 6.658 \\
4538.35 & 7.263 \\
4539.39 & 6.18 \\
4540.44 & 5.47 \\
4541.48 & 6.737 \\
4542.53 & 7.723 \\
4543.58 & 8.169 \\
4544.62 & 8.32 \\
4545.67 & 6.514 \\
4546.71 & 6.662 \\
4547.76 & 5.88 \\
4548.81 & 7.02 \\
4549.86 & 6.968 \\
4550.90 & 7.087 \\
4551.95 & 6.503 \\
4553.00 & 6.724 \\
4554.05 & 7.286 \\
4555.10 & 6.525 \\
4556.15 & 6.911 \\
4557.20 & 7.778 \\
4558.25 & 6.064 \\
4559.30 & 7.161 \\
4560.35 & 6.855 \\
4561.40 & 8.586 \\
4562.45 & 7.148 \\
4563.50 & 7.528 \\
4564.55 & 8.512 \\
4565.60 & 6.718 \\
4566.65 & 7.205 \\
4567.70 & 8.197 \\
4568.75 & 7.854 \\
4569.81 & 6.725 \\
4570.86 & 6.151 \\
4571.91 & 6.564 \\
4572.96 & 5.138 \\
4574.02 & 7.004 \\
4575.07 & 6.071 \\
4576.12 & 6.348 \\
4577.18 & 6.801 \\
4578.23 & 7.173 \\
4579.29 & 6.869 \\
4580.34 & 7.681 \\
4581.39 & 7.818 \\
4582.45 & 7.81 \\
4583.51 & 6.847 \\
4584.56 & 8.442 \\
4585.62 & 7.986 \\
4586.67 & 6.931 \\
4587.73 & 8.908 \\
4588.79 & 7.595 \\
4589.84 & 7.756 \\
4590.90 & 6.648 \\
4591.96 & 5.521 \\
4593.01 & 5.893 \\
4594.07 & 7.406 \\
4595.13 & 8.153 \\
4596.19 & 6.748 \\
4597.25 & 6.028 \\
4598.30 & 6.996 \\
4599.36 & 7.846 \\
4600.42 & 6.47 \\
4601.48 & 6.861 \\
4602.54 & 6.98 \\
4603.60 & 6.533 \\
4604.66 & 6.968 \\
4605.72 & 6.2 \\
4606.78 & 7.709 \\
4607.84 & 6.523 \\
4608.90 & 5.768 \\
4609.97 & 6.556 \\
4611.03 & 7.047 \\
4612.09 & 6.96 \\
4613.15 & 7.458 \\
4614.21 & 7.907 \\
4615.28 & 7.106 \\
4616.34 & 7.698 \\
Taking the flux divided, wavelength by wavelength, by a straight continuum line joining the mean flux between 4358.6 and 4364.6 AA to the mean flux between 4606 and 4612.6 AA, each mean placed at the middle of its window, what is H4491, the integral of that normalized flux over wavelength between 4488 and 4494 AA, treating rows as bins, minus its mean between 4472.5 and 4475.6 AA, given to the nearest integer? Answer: 5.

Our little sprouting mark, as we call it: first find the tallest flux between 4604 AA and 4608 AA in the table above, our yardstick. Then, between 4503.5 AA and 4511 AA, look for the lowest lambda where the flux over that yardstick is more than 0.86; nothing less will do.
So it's 4503.99 AA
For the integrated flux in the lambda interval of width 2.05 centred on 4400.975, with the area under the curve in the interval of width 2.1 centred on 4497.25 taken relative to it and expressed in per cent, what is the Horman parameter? 97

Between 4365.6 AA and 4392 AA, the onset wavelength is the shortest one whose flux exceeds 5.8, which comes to 4367.15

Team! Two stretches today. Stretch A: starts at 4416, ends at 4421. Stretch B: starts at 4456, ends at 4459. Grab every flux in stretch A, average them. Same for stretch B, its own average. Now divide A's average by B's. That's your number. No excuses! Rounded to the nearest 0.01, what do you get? 1.04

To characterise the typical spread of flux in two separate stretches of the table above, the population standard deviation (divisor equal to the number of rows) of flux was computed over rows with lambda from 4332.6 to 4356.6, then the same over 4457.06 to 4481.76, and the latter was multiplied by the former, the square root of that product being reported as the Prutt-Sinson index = 0.83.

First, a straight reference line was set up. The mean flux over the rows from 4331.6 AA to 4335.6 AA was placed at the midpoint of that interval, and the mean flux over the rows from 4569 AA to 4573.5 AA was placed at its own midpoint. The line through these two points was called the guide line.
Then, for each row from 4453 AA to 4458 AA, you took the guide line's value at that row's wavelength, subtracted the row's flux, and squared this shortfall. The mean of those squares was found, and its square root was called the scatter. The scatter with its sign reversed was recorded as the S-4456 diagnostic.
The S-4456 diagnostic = -2.6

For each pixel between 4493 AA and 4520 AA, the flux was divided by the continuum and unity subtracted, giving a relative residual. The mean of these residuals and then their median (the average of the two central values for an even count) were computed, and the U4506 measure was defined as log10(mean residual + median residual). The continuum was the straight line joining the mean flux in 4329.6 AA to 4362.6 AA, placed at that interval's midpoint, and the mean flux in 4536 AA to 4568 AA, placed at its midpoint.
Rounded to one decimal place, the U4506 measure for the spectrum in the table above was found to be -1.6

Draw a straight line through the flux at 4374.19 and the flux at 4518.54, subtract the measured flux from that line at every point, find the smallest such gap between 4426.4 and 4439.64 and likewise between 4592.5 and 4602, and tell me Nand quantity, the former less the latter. 0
